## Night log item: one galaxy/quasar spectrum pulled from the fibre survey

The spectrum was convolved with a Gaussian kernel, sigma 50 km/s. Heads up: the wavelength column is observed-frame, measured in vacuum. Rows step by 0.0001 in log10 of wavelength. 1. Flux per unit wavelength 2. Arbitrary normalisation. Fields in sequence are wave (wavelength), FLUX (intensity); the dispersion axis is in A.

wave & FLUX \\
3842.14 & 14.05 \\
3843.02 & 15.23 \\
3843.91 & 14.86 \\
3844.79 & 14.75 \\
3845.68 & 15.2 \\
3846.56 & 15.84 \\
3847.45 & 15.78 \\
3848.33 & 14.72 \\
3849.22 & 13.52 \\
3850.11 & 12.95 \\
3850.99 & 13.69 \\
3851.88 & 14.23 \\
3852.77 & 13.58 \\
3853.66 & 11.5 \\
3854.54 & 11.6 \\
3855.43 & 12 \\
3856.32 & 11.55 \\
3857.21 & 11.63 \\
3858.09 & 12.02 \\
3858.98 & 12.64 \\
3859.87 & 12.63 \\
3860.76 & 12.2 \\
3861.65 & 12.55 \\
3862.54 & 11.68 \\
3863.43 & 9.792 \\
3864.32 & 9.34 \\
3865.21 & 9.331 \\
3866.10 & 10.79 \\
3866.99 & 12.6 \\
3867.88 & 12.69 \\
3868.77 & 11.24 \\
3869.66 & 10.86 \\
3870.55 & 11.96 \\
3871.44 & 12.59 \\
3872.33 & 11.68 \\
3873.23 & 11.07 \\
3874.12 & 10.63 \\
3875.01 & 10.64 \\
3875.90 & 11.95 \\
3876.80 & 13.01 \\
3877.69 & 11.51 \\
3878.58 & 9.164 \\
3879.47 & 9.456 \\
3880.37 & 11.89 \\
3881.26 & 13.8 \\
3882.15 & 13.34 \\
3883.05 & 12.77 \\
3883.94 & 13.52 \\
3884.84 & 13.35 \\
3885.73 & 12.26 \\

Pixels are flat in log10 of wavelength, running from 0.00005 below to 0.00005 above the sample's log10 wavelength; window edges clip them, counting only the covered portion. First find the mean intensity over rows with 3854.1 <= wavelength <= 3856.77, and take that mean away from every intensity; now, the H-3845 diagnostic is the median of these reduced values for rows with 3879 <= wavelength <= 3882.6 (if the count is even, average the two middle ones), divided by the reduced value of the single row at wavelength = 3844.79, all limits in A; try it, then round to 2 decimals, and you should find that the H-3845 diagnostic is 0.30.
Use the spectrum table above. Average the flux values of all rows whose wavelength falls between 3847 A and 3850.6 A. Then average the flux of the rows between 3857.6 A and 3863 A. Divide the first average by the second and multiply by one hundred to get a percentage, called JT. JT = 116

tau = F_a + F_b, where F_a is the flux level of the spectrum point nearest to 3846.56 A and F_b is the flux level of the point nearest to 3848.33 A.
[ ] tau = 31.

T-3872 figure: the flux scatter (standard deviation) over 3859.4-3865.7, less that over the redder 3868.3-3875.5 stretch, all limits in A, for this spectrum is 0.8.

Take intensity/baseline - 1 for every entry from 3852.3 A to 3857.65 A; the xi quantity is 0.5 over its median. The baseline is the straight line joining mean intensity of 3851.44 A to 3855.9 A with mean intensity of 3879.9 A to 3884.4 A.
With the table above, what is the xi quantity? -6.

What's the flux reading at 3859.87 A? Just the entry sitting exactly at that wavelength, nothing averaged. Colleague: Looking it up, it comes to 12.63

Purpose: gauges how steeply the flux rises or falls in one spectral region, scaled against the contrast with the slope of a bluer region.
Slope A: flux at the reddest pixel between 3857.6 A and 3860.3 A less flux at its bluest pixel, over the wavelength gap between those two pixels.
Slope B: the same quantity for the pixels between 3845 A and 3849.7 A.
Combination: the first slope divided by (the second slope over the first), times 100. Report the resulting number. -25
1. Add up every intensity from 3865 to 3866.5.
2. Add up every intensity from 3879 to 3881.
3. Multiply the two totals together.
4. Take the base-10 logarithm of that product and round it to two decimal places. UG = 2.63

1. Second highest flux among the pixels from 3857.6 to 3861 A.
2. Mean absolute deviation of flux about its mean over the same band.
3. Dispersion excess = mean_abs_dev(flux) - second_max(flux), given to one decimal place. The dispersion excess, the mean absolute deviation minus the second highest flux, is -12.4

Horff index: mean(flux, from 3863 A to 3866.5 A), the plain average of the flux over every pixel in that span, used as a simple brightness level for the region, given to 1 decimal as 9.8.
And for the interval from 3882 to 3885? 13.2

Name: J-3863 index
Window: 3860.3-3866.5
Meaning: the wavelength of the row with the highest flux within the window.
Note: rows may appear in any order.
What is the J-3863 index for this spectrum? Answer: 3861.65 A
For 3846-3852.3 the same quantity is 3846.56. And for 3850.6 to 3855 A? 3851.88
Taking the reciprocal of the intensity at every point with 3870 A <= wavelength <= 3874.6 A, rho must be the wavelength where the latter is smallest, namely 3871.44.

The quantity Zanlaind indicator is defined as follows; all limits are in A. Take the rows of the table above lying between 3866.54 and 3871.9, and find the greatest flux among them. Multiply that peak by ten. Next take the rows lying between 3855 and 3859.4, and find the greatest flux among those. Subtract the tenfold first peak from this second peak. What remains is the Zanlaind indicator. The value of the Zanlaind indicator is -114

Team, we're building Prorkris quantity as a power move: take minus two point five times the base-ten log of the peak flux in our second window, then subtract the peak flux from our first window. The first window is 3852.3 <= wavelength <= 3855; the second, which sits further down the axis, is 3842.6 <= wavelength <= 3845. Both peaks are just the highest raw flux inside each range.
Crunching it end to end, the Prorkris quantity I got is -16.5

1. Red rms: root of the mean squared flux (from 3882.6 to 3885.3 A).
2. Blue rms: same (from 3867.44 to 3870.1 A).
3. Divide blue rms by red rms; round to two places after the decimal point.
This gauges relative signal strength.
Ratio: 0.88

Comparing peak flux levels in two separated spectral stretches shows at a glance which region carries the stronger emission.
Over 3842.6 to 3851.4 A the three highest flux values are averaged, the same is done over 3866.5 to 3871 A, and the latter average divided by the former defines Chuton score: 0.80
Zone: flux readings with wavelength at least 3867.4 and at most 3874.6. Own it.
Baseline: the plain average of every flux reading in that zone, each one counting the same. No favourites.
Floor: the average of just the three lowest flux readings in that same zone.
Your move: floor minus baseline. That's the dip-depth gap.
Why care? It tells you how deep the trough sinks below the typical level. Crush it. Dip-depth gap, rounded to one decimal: -0.7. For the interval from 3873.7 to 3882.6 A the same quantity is -1.8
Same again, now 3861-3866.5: -1.1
